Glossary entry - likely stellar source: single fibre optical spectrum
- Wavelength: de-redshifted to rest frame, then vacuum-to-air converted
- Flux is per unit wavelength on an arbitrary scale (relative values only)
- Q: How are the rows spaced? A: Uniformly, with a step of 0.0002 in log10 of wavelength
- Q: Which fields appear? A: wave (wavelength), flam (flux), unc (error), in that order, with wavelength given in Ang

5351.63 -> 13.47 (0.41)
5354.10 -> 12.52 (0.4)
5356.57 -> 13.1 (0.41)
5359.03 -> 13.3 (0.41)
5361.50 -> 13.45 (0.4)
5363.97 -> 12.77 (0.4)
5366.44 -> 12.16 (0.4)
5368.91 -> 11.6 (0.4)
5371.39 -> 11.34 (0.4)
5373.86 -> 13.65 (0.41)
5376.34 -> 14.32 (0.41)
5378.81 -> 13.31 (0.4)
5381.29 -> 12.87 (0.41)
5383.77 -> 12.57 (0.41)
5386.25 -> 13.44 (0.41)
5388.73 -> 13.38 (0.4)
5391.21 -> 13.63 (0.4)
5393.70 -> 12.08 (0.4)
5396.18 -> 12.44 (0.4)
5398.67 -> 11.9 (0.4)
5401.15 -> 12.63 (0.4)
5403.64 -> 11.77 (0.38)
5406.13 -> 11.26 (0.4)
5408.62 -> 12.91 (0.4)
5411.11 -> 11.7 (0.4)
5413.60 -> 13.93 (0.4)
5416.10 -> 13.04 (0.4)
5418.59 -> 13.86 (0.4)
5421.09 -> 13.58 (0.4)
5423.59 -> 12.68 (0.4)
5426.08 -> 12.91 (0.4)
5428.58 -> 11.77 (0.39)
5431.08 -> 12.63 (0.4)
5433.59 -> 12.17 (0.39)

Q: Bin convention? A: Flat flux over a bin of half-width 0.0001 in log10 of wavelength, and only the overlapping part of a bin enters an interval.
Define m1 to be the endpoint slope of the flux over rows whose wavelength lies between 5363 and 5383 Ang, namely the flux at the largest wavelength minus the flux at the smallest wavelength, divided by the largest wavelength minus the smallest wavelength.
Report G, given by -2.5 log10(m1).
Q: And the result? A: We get 6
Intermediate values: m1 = 0.006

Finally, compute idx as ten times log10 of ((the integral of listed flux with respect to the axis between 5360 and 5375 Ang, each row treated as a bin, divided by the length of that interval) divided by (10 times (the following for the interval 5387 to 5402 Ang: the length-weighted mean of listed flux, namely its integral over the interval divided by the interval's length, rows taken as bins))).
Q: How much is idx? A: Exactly -10.1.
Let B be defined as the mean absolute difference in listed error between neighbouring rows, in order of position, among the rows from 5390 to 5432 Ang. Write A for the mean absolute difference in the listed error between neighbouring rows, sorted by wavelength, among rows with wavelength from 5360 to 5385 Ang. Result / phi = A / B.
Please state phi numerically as 0.89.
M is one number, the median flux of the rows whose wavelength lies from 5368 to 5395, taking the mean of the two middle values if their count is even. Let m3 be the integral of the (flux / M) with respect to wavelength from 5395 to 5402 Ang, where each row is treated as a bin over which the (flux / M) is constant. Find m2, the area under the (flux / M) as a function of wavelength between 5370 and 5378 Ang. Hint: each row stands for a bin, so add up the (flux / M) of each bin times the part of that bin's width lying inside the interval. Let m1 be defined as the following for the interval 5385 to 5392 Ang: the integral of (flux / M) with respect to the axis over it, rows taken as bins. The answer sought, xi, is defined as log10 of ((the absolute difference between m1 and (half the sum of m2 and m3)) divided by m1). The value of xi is -1.9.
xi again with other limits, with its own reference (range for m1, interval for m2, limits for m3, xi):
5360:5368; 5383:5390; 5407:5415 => -1.3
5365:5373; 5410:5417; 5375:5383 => -1.3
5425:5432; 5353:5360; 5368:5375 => -1.9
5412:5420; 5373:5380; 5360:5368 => -1.1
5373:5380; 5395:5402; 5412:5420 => -2.1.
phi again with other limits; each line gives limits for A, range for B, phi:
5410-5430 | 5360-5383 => 0.38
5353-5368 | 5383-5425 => 1.28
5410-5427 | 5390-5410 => 0.00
